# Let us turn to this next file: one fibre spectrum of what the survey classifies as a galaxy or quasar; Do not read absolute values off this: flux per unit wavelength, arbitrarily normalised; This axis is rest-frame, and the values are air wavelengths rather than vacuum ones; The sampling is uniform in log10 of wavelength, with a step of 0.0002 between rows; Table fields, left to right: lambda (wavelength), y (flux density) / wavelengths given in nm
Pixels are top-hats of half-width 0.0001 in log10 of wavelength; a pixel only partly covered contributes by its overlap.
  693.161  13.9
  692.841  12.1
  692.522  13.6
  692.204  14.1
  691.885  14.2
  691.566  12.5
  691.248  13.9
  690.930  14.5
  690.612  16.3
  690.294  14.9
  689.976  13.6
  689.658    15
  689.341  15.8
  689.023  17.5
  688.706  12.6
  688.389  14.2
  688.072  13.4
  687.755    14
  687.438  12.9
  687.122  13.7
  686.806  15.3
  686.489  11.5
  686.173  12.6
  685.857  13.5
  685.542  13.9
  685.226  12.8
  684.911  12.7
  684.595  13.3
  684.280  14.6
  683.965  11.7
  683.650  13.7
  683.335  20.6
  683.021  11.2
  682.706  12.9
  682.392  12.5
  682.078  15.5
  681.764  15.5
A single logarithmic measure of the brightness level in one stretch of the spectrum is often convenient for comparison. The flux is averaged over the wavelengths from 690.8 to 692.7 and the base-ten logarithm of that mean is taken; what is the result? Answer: 1.14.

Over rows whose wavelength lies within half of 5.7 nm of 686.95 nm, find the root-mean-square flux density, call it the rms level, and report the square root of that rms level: 3.73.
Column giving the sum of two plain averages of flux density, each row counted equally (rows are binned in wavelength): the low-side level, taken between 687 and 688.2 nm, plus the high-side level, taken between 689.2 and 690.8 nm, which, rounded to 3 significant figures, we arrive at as 28.6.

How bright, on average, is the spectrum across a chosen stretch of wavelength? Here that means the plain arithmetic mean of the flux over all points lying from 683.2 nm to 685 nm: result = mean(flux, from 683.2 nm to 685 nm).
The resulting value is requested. 14.4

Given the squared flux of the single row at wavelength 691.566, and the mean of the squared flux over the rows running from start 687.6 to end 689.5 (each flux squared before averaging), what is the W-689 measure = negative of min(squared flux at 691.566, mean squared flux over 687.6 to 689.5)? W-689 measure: -156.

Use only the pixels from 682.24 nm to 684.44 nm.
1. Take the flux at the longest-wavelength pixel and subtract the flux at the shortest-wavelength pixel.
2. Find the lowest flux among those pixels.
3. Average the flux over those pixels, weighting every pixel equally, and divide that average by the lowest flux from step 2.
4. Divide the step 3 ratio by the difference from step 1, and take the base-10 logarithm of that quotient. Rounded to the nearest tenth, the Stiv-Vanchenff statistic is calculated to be -0.2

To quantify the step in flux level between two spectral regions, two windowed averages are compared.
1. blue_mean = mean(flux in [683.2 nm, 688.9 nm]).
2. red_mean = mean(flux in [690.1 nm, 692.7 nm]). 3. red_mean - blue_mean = 0.5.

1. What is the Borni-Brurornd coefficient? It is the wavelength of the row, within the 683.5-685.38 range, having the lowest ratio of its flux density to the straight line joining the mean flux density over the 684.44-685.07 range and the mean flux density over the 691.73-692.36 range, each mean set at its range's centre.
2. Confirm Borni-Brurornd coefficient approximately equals 683.965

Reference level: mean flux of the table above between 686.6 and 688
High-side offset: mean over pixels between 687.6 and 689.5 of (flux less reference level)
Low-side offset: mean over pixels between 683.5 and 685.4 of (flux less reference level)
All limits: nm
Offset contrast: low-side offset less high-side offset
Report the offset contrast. -1.45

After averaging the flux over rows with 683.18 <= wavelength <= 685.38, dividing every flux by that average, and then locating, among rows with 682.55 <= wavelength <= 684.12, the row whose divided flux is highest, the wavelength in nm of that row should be 683.335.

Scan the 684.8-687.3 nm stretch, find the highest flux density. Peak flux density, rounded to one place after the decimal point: 15.3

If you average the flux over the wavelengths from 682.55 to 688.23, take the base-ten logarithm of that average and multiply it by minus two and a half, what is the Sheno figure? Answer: -2.83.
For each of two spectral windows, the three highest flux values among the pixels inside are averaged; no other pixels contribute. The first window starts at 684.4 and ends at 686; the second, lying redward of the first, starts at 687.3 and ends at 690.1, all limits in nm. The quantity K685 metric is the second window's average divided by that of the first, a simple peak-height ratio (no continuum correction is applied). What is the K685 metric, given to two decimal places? 1.19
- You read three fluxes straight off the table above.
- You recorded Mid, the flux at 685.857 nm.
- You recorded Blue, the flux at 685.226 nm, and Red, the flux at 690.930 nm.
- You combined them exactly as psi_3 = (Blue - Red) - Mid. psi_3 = -15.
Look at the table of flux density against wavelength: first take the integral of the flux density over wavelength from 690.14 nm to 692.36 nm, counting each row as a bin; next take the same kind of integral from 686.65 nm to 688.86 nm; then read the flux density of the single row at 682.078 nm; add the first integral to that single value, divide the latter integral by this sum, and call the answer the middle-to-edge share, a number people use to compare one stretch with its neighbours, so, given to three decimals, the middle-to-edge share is 0.641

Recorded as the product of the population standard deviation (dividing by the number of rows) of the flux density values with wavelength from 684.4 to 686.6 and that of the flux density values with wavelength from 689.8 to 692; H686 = 0.8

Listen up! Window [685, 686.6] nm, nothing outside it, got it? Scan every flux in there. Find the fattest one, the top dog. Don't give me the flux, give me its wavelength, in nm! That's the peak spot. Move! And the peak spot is 685.542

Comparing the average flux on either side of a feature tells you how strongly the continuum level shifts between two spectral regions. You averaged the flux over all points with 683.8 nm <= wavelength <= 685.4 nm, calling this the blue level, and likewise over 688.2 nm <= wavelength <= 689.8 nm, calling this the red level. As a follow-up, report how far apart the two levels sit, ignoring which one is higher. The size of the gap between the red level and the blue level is 2.0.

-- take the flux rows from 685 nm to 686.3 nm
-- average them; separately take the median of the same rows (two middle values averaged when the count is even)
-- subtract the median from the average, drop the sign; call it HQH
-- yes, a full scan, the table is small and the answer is 0.05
